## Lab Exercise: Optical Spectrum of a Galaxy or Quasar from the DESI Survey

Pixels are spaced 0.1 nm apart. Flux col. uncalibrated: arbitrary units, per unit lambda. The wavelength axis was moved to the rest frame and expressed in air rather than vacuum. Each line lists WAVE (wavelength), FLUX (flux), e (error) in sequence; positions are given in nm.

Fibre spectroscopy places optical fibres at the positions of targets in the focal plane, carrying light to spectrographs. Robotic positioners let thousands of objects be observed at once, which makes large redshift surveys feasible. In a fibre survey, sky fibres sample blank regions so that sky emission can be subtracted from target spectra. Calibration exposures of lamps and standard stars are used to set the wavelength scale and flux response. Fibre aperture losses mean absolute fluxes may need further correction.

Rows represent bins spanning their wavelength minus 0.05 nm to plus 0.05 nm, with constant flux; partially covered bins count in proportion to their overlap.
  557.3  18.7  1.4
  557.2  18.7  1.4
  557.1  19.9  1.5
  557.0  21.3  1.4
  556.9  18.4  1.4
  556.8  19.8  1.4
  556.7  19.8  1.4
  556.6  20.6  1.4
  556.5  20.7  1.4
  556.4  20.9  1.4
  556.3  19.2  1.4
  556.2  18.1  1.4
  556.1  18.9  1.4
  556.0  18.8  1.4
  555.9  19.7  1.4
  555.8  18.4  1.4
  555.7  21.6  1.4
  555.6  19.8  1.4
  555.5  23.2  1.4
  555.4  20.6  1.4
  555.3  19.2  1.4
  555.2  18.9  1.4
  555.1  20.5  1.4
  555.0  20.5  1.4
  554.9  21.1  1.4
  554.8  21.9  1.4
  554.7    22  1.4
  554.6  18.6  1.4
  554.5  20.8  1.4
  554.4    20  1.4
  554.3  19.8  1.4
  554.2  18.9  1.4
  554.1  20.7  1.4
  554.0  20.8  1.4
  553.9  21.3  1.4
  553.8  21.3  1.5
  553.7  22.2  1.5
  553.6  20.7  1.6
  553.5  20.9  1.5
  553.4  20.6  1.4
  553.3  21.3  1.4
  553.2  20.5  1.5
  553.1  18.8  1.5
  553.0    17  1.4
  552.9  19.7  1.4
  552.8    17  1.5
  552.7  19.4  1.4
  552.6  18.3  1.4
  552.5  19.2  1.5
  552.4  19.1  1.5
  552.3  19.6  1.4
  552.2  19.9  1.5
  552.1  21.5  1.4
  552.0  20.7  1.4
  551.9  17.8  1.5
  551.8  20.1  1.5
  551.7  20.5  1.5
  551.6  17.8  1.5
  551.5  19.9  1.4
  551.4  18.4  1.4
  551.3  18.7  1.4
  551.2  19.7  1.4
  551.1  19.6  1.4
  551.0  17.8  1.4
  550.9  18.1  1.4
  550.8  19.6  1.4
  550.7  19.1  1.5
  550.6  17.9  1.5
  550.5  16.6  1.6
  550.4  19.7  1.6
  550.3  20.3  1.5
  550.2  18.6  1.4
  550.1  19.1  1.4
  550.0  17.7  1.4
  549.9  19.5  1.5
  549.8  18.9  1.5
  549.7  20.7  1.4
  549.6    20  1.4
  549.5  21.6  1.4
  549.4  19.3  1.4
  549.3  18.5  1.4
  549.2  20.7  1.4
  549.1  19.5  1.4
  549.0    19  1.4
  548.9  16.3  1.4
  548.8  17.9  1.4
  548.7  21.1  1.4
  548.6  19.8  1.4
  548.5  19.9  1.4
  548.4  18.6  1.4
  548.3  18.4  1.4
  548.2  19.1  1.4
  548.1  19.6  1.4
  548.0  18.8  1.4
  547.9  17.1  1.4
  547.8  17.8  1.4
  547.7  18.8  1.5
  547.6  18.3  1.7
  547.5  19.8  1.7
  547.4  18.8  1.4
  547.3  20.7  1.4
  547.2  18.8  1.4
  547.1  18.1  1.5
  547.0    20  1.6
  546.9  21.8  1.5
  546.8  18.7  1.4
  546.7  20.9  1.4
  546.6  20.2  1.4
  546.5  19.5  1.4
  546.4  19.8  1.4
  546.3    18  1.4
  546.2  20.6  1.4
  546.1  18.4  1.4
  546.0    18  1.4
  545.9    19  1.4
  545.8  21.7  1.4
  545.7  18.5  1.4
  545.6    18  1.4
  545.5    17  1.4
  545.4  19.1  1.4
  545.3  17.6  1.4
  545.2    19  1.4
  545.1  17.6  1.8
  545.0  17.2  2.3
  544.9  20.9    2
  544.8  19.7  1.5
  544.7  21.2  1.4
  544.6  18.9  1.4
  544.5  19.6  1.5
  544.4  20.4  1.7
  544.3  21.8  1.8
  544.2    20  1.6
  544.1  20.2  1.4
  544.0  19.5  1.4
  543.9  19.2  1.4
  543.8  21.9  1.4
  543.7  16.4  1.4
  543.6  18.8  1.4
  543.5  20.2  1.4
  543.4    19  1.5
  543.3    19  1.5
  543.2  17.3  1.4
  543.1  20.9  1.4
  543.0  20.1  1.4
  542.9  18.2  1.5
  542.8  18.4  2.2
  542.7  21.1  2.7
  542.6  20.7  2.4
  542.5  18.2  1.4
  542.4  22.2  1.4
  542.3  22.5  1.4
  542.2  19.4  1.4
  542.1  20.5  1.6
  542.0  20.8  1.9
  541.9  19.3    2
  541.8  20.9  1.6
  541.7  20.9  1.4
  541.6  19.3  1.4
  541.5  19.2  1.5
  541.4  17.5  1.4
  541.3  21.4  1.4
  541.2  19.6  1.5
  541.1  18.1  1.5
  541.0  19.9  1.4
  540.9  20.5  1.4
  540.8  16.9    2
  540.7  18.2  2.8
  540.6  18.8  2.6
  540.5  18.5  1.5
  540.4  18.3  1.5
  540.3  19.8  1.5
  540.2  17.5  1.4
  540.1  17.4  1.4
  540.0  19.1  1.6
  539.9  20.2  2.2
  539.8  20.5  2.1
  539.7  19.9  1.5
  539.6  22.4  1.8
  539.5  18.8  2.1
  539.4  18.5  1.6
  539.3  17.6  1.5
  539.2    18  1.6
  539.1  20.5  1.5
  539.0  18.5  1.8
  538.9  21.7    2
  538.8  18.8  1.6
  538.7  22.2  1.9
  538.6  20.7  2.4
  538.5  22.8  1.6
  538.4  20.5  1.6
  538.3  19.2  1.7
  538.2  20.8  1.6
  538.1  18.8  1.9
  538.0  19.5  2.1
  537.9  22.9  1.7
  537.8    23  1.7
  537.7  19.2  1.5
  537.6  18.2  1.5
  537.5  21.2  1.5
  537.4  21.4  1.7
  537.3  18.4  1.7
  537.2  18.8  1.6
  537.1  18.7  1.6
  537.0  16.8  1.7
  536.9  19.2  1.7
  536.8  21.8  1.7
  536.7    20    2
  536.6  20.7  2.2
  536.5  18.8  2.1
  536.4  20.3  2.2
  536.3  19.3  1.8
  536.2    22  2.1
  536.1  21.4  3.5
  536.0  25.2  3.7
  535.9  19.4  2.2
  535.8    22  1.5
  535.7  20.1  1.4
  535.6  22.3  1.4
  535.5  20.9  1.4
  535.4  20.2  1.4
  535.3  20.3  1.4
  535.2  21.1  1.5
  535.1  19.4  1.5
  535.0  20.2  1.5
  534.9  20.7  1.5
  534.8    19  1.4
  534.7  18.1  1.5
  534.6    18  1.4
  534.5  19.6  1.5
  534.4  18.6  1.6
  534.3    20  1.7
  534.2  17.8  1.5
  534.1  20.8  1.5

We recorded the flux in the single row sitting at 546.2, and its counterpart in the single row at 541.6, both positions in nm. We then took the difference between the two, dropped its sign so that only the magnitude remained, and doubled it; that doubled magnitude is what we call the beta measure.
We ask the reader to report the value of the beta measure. 3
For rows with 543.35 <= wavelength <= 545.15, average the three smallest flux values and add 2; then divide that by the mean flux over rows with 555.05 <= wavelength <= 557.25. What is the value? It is 0.96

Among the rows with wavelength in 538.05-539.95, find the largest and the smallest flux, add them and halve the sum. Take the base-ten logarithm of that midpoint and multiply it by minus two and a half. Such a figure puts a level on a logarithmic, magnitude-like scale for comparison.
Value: -3.26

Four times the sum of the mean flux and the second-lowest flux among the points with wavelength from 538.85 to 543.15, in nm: 148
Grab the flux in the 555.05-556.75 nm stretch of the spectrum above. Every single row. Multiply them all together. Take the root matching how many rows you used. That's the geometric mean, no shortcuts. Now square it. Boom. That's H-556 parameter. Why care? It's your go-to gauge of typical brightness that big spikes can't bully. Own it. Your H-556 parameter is 396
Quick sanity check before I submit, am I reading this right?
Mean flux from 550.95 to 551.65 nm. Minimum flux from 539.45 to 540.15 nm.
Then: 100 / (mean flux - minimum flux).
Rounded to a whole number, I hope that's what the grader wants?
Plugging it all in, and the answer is 69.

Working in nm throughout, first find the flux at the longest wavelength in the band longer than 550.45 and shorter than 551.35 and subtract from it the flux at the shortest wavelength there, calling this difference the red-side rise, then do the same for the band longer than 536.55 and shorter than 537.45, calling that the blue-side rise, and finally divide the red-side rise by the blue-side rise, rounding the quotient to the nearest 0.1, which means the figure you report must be 3.0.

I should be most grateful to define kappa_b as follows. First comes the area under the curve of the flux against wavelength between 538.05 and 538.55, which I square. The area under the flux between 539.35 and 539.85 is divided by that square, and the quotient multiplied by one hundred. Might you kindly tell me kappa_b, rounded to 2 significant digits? 9.6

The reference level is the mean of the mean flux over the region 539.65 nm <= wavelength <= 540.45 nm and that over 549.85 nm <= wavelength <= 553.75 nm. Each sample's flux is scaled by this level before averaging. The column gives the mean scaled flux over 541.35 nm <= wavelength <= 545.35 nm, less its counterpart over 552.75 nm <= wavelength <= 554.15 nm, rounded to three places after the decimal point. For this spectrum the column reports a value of -0.029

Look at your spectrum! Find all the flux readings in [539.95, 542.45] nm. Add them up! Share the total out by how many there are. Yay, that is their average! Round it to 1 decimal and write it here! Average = 19.5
